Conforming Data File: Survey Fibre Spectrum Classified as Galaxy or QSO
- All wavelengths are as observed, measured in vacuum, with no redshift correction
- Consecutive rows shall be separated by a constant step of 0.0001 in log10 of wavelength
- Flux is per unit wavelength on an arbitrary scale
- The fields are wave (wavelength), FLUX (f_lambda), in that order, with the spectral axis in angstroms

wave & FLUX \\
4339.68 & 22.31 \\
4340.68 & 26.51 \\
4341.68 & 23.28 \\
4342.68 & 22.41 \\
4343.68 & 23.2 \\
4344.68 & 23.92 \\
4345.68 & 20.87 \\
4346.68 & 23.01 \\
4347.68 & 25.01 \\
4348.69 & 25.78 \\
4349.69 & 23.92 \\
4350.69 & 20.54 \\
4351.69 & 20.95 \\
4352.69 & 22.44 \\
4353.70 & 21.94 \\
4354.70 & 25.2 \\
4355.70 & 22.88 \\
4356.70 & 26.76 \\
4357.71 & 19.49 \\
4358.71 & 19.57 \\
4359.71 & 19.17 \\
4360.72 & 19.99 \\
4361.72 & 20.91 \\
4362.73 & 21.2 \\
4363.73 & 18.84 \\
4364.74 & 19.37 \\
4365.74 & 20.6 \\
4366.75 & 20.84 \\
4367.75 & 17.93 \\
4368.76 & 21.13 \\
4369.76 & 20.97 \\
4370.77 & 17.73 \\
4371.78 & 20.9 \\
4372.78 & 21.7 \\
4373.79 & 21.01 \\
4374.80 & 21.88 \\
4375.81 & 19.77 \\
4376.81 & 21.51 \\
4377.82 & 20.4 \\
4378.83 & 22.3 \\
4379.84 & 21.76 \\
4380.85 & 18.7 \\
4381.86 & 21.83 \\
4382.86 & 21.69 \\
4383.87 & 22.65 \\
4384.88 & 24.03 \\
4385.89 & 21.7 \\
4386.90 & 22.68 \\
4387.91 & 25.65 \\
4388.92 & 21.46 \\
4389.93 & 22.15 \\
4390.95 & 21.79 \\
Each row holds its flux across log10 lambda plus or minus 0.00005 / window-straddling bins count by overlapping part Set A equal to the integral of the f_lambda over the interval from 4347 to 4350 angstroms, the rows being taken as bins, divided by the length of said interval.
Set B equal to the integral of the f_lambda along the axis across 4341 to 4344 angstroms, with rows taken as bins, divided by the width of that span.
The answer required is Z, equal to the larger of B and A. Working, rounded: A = 24.8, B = 23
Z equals 25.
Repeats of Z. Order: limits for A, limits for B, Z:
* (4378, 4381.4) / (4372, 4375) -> 21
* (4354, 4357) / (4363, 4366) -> 25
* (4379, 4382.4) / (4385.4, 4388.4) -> 23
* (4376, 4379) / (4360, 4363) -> 21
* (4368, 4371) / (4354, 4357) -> 25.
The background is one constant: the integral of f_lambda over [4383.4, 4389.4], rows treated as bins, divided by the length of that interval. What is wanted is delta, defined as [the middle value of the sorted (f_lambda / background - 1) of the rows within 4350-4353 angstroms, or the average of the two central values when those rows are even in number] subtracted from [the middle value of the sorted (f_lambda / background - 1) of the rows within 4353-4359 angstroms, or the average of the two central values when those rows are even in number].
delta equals 0.06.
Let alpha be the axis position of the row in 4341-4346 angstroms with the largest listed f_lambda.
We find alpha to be 4344.68 angstroms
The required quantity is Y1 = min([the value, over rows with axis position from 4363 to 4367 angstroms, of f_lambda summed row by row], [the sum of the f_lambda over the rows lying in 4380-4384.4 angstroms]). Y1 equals 80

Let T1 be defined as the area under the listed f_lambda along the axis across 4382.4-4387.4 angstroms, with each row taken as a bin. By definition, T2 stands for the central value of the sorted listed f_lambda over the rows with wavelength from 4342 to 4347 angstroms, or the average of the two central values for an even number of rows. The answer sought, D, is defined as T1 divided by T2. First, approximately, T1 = 113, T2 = 23.0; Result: 4.9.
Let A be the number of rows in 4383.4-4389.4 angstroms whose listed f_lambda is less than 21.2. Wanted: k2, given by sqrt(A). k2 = 0.0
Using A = 0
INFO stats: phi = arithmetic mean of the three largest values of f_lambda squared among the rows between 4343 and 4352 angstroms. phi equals 621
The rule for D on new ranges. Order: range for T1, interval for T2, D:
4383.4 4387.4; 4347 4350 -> 3.6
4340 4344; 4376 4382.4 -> 4.4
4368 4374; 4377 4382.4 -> 5.6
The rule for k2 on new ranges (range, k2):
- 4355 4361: 2.0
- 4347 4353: 1.4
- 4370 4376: 2.0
